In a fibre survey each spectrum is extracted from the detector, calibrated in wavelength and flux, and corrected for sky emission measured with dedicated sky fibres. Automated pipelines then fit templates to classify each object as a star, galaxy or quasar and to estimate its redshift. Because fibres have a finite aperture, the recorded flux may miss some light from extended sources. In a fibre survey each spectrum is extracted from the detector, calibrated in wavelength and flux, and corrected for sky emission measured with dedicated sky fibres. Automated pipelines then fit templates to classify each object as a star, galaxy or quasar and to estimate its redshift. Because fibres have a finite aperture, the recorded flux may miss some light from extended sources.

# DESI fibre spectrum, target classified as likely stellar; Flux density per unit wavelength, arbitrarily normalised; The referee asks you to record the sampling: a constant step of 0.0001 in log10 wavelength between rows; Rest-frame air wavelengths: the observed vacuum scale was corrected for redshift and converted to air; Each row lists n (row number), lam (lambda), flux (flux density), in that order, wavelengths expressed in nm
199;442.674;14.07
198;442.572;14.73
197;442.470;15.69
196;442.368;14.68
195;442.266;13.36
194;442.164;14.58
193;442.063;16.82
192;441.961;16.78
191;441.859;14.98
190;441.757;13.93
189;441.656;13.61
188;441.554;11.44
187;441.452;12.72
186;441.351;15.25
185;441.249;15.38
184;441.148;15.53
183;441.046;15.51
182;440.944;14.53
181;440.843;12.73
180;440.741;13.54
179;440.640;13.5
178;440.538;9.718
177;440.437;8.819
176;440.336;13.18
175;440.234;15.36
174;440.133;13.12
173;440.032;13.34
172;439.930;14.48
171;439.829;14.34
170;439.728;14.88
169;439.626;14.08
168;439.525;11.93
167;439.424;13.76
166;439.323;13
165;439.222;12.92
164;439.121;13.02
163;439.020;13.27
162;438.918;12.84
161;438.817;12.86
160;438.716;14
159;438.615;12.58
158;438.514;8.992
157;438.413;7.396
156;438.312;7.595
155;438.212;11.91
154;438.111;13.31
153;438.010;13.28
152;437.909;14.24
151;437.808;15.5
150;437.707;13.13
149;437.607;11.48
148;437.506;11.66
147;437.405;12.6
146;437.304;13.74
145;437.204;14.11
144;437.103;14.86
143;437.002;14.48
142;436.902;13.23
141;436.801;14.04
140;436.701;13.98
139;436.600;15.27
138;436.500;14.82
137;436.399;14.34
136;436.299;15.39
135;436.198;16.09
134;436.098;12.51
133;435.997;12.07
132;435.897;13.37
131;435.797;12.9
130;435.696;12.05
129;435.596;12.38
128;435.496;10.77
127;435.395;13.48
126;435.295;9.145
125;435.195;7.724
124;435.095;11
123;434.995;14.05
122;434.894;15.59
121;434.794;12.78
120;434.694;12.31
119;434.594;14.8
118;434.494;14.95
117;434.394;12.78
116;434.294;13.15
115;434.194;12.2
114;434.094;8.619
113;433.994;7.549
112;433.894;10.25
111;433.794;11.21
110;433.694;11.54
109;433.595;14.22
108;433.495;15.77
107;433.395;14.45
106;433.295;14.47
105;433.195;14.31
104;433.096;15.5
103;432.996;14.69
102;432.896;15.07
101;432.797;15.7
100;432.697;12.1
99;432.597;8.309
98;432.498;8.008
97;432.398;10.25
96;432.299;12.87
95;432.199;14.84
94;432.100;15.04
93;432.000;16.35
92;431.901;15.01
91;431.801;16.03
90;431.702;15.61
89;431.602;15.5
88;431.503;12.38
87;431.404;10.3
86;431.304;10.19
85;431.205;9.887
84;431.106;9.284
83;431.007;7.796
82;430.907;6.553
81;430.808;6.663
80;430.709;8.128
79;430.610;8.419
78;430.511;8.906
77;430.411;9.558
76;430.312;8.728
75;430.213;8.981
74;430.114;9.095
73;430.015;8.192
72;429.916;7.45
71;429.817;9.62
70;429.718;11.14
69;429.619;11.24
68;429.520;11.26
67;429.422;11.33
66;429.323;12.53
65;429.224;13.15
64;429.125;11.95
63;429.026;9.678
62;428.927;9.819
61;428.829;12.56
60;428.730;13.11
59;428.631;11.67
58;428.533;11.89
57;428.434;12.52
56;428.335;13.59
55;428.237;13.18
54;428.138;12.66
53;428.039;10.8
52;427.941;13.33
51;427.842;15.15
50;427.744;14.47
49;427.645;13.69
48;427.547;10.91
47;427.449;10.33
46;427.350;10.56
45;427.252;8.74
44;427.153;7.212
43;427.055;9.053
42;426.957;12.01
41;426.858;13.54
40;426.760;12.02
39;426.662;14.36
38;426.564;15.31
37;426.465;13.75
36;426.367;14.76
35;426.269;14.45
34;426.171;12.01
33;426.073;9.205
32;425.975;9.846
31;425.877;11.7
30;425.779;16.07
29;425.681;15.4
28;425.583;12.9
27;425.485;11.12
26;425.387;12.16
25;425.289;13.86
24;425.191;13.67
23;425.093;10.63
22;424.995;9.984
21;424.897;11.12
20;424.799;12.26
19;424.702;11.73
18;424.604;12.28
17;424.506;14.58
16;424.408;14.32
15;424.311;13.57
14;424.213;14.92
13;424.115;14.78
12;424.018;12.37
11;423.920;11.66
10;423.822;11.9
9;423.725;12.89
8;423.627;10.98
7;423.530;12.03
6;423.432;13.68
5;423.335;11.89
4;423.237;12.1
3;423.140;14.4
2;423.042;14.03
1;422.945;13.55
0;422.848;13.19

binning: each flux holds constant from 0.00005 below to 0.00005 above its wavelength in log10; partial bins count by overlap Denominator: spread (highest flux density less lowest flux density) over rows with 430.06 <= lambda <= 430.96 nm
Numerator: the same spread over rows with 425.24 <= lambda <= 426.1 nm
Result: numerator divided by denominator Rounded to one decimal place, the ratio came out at 2.3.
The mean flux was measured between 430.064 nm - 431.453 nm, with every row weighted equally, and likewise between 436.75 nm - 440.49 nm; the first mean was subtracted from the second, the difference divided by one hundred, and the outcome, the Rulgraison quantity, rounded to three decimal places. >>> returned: 0.042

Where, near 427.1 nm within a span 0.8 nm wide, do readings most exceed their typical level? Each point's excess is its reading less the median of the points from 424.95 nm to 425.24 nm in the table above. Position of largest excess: 426.858 nm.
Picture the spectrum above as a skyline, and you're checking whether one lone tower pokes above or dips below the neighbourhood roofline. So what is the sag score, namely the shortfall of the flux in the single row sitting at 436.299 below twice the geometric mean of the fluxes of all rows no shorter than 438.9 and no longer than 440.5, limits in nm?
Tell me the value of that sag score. 11.0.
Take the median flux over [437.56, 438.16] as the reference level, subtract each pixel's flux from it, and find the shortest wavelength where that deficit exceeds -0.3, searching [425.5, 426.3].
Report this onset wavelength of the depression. 425.583 nm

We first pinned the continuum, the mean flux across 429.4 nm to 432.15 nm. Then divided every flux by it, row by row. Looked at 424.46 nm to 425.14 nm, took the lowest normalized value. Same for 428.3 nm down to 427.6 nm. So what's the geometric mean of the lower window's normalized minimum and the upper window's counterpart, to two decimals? 0.97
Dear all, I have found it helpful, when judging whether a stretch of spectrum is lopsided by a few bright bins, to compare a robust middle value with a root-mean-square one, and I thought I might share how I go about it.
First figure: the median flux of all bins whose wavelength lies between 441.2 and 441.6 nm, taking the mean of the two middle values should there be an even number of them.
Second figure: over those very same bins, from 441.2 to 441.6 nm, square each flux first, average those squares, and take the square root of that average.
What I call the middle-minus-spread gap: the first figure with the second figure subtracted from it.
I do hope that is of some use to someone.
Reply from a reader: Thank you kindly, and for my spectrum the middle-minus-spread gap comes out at 0.2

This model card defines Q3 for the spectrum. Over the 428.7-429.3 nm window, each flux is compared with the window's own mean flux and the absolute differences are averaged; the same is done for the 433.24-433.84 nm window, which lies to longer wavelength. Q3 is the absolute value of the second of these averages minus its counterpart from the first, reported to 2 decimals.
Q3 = 0.18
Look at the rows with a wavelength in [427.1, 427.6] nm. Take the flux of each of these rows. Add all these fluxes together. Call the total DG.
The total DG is 48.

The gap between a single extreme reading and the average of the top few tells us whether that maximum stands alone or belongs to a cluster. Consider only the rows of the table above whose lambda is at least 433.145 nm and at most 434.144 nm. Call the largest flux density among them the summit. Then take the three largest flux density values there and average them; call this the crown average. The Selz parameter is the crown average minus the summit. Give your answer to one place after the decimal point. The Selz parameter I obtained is -0.9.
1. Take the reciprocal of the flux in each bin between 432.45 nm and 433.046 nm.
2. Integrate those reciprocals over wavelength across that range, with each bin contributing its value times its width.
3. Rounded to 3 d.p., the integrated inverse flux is 0.052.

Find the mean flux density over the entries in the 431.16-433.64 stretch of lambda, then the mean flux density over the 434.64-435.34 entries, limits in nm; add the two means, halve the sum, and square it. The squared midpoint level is 160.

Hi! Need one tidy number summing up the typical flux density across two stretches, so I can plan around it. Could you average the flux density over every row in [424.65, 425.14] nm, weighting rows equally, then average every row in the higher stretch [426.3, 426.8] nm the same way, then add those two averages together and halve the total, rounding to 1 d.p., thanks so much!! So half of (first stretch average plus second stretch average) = 12.6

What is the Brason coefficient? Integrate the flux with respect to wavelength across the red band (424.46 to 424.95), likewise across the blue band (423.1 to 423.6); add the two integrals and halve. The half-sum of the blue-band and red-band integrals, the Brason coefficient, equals 6.2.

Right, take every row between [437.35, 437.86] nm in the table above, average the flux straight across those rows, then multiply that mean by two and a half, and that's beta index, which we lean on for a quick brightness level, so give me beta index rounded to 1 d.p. 32.2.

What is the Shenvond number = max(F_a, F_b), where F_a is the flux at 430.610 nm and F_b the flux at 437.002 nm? 14.5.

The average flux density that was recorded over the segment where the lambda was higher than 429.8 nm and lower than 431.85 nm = 9.9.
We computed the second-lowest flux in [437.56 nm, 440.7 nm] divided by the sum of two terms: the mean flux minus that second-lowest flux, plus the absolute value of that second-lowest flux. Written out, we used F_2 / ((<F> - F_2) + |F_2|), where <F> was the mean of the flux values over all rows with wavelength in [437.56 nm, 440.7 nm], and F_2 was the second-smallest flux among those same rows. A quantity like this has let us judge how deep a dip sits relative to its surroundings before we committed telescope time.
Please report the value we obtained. 0.60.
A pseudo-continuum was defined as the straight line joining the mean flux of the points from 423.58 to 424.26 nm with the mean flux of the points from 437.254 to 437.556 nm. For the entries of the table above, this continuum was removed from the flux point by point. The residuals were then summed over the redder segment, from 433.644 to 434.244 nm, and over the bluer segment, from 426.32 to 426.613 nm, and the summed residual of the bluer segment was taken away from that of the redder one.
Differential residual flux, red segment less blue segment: -20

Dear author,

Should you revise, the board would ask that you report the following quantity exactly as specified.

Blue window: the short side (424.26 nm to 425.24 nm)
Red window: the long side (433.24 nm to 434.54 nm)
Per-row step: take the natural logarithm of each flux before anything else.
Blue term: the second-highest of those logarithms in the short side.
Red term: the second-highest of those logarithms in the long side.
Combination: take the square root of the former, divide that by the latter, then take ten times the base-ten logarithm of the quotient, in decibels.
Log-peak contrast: -2.20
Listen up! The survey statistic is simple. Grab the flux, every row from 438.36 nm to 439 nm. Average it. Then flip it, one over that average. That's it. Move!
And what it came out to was 0.087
